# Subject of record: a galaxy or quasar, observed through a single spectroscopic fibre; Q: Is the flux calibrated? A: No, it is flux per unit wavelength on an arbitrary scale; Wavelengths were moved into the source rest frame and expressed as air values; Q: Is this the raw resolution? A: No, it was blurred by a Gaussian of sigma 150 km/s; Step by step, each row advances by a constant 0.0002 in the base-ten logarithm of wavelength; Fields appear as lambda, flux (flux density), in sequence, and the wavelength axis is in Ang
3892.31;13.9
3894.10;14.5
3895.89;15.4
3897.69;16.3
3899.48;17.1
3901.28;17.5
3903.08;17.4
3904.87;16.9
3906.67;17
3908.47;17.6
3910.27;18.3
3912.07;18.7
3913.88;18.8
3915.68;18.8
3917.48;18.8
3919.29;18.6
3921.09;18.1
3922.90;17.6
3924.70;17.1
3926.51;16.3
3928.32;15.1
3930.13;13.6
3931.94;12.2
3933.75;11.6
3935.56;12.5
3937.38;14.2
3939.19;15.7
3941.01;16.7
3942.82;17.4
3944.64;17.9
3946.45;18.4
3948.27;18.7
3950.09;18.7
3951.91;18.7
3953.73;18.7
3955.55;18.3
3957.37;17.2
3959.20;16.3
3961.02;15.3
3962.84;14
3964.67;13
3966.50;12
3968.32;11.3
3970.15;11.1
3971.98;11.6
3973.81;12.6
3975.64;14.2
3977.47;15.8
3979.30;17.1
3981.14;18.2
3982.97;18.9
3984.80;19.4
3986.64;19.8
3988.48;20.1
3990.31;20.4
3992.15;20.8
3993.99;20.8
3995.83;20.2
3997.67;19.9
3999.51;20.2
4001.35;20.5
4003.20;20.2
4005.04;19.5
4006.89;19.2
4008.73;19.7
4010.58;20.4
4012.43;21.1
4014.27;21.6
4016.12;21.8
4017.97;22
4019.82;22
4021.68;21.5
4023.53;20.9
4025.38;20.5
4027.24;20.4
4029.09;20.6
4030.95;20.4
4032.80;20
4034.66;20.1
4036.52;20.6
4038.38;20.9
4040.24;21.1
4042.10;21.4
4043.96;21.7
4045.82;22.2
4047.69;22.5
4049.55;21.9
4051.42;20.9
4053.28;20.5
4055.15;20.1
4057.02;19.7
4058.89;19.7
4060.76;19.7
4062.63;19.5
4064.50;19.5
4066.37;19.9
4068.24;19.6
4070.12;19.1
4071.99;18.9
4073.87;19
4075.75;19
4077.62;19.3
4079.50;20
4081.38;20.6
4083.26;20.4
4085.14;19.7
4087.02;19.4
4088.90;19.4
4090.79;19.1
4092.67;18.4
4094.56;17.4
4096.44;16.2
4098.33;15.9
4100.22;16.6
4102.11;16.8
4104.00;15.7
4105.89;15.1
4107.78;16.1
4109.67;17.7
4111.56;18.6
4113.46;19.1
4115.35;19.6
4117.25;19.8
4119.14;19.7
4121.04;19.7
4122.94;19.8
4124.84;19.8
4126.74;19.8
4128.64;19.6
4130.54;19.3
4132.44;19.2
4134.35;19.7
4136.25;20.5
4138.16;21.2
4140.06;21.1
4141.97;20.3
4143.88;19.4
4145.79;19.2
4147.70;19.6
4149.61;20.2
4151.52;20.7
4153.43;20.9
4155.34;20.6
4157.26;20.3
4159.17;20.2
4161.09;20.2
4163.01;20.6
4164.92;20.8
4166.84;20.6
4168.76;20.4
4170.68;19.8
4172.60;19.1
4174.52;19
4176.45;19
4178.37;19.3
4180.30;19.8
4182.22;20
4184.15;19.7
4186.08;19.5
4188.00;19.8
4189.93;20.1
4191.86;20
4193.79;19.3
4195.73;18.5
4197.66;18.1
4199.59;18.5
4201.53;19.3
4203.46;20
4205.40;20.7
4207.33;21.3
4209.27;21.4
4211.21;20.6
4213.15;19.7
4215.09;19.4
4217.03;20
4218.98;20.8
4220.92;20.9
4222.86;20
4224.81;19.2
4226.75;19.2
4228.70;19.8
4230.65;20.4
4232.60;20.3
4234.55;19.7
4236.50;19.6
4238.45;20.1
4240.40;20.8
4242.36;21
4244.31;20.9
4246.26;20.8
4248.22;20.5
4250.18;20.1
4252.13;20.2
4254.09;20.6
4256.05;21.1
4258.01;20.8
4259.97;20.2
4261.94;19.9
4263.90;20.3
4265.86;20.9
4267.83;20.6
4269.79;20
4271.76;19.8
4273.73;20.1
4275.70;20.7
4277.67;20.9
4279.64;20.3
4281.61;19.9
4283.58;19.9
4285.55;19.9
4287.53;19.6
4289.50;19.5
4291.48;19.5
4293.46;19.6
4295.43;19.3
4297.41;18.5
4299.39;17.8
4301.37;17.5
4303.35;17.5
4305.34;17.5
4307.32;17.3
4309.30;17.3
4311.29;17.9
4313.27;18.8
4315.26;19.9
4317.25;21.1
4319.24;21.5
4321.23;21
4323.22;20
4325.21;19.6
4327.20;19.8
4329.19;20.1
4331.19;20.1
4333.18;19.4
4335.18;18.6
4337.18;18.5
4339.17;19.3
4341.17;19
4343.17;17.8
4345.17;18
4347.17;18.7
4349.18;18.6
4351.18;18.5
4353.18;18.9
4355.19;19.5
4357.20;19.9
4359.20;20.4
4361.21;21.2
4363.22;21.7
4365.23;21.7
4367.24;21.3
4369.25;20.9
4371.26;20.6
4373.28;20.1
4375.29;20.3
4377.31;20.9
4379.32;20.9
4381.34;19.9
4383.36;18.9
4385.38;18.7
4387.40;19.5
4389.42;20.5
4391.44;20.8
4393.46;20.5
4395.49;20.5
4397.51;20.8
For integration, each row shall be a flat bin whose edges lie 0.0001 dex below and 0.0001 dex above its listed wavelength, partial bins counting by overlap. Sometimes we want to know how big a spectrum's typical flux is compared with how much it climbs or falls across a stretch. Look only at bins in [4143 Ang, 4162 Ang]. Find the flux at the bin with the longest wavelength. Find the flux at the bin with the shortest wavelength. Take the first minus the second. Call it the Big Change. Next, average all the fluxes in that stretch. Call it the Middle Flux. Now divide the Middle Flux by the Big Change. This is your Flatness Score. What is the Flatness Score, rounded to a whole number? 25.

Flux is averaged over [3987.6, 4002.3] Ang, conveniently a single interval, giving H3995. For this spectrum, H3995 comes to 20.4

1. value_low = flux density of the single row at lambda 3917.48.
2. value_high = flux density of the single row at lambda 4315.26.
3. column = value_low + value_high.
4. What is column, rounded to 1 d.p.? 38.7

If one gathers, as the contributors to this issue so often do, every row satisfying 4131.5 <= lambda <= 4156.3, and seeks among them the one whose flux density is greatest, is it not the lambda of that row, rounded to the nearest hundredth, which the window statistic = 4138.16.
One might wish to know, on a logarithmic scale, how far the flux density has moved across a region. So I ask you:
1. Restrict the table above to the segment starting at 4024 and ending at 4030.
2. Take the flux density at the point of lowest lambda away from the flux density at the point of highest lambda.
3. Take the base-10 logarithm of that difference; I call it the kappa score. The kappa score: -1.0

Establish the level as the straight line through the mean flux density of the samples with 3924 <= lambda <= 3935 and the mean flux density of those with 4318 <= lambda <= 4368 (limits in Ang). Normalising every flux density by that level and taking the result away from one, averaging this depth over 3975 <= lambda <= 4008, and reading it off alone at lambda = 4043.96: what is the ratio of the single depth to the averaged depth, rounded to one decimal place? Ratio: 1.4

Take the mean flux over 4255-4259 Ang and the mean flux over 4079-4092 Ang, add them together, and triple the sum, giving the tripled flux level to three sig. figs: 122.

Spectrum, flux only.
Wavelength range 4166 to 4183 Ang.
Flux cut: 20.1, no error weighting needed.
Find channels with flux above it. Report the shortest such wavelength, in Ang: 4166.84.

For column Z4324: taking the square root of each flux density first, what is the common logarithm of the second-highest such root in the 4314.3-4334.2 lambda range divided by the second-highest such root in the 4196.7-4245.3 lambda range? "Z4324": -0.002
